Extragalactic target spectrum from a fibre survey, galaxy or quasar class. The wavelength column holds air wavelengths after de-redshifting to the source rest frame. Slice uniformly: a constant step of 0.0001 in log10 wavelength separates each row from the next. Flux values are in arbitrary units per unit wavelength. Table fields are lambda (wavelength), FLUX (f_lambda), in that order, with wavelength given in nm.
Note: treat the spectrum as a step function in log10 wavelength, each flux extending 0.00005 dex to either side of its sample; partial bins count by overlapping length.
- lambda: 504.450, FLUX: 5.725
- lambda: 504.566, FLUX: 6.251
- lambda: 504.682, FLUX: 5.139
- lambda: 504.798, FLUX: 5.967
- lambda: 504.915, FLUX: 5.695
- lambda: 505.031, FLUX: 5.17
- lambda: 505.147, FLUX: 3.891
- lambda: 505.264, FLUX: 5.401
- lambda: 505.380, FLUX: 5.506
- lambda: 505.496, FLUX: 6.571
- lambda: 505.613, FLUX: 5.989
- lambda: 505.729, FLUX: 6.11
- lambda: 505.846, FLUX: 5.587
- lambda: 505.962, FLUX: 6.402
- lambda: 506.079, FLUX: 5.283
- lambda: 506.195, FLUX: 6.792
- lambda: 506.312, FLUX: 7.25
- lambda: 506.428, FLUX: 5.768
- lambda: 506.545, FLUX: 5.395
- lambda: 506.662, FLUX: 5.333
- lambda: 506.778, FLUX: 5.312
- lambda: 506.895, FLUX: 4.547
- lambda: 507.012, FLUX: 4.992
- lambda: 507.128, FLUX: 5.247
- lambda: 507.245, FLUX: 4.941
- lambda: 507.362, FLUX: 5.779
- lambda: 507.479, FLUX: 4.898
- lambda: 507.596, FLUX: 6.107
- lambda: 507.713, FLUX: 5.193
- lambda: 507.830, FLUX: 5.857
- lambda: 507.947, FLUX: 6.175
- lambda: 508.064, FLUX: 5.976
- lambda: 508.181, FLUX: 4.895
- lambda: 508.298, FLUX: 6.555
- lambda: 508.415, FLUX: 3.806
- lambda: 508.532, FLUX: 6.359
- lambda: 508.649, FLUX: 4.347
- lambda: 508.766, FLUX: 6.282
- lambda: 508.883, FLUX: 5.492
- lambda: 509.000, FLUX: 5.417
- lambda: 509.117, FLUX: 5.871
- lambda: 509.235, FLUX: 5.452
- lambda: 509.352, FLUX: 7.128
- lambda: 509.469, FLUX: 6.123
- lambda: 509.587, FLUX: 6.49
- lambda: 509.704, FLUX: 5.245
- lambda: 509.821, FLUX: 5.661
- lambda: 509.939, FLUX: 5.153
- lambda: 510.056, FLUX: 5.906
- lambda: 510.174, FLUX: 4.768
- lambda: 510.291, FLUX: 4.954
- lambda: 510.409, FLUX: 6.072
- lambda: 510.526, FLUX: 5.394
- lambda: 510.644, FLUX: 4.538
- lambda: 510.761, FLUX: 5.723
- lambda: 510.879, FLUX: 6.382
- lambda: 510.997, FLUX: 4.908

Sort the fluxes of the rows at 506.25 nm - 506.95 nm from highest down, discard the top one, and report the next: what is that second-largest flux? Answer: 5.768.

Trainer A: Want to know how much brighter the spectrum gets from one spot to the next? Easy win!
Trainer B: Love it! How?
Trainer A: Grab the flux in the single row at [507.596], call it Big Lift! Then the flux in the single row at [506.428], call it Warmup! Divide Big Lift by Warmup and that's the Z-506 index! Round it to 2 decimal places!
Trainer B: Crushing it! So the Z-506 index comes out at 1.06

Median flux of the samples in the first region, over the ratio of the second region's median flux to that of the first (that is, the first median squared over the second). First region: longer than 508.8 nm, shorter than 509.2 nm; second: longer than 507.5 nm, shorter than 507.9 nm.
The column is 5.1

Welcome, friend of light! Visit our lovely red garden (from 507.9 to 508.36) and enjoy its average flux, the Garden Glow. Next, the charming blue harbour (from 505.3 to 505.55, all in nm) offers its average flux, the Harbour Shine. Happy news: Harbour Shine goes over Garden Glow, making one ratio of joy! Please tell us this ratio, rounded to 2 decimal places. 1.02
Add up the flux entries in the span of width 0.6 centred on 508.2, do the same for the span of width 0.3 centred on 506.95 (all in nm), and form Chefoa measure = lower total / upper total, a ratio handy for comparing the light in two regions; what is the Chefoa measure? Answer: 0.3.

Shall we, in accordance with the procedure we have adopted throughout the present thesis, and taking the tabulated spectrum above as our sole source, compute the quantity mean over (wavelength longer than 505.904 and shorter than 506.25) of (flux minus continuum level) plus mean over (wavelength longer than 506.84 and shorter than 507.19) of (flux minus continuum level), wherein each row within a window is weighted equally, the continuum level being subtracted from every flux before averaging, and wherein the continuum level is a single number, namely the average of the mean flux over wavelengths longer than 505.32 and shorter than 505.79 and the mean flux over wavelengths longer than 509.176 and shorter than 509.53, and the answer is -1.2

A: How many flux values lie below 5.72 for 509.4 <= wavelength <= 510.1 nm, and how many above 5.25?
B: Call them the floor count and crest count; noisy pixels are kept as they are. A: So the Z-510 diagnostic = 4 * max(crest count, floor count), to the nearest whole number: 16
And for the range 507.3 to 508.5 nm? 24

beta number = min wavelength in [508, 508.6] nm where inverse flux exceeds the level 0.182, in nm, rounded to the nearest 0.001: 508.181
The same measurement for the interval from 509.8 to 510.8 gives 509.939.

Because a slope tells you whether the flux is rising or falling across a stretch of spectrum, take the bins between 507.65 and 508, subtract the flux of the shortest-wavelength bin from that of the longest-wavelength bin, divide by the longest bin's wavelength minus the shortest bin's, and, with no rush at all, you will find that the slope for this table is 4.2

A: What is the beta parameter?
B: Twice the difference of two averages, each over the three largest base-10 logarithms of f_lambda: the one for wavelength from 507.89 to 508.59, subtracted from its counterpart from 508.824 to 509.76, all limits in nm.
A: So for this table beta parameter 0.03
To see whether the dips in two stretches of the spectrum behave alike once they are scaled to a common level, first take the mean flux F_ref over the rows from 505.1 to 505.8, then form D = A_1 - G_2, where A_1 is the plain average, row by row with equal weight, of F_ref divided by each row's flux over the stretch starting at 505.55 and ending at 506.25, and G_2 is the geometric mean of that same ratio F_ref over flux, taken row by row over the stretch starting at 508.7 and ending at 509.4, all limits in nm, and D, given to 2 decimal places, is -0.01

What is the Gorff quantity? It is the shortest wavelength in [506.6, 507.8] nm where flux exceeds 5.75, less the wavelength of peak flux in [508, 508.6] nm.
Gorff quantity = -0.94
